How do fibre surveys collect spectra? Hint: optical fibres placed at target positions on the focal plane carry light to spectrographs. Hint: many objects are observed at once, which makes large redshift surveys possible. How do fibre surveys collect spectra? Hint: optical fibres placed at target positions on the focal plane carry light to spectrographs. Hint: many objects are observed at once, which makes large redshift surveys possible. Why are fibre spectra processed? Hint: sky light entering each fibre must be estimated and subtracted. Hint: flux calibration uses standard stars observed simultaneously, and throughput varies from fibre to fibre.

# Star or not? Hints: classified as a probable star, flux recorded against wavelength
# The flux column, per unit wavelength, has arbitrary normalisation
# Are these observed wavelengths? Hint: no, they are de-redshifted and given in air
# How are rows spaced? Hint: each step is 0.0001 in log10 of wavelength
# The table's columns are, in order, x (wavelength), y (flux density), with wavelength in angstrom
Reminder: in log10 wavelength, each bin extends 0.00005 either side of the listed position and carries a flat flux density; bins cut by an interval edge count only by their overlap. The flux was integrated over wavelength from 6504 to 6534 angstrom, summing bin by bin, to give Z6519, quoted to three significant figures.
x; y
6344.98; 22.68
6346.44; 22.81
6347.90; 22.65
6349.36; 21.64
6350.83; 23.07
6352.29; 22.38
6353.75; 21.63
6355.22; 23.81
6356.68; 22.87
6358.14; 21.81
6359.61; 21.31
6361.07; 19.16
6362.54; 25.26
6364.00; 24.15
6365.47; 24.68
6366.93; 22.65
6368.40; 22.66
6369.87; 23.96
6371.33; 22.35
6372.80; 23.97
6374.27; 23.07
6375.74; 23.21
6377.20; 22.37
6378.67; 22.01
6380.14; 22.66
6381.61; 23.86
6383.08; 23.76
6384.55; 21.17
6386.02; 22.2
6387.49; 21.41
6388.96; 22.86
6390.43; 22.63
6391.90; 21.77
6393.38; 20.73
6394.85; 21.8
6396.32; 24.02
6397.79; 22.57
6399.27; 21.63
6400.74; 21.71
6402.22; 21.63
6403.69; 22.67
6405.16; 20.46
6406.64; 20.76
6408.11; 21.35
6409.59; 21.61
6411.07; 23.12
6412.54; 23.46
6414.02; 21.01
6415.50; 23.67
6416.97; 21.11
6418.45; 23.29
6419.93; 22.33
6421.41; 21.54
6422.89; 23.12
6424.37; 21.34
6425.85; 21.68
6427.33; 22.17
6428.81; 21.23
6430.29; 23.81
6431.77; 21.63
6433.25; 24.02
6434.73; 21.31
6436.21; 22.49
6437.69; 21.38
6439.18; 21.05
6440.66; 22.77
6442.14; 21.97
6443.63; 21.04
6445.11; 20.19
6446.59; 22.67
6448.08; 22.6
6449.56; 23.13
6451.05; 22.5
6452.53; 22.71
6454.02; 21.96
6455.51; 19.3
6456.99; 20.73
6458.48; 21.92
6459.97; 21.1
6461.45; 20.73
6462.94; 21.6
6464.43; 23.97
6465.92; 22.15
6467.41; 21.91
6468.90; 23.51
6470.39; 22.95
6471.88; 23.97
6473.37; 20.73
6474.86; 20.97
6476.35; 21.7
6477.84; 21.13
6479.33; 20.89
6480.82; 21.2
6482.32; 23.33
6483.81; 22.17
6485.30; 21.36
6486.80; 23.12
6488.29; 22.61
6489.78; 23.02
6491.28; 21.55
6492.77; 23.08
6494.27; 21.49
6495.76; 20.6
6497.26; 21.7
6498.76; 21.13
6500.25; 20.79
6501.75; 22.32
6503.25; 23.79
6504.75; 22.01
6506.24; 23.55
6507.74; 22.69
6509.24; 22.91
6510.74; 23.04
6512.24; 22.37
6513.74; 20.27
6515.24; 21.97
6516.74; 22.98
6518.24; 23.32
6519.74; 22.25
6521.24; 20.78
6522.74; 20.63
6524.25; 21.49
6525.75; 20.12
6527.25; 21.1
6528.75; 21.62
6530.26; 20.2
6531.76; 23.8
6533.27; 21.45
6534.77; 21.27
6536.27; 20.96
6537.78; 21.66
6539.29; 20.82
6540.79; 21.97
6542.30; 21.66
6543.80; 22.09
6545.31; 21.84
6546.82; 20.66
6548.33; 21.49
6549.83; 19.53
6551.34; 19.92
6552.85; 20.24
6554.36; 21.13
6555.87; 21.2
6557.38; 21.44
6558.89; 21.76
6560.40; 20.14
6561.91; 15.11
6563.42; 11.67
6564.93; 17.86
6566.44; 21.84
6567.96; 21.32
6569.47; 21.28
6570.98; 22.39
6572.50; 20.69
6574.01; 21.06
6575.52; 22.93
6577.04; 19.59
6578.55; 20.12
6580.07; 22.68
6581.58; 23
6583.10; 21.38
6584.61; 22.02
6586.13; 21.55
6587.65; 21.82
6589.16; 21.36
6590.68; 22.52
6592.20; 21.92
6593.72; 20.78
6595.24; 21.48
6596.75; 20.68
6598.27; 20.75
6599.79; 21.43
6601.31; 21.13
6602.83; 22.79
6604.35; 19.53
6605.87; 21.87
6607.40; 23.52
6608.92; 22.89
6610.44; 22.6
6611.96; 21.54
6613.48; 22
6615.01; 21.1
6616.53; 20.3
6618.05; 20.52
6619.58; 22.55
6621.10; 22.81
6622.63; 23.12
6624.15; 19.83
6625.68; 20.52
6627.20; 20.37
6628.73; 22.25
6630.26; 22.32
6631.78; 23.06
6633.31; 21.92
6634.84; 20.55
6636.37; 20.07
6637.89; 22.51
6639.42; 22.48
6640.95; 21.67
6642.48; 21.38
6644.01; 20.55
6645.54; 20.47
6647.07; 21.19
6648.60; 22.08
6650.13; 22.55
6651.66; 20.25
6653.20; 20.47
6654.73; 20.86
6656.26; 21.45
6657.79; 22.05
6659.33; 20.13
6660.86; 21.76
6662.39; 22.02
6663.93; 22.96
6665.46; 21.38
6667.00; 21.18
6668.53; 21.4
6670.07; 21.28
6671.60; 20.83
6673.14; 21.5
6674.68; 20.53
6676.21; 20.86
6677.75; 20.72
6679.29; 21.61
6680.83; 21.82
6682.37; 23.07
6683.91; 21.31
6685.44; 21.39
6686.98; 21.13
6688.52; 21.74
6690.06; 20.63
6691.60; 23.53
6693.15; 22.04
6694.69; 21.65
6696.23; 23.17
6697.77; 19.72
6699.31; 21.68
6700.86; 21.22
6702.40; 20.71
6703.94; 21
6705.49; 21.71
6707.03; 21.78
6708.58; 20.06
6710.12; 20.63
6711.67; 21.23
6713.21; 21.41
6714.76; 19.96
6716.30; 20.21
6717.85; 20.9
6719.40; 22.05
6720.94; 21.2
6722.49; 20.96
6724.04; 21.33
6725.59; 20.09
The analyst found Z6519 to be 658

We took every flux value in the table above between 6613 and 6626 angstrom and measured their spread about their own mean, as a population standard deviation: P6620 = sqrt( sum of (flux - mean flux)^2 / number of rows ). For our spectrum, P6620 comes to 1.2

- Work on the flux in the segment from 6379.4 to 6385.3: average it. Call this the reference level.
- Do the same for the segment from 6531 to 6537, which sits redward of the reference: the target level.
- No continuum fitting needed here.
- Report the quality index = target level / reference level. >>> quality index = 0.96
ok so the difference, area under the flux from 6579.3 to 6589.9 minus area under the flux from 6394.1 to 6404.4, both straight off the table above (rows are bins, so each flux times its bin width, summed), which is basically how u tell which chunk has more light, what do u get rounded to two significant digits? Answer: 3.3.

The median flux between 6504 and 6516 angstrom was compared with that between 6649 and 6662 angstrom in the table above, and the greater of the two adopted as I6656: 22.53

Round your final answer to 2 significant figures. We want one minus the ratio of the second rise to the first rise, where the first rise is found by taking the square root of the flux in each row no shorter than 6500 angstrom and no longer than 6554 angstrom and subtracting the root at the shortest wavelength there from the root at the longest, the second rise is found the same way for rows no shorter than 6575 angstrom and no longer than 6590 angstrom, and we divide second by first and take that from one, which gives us -1.7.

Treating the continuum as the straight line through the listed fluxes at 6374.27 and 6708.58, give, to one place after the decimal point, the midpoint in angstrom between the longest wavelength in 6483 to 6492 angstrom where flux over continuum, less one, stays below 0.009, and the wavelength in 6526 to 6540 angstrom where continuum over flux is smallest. 6511.5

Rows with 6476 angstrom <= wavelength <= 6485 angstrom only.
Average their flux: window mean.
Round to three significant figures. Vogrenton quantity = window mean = 21.7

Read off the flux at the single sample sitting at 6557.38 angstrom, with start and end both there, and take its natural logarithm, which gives 3.07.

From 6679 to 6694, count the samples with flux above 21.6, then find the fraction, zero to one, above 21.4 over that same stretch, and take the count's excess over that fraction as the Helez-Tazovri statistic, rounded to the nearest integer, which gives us 5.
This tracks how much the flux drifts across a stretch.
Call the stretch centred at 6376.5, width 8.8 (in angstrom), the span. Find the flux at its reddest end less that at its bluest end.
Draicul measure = -1.3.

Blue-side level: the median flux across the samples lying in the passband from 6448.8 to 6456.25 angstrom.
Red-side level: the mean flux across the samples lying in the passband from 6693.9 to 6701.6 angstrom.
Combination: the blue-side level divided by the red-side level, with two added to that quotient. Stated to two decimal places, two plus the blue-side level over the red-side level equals 3.05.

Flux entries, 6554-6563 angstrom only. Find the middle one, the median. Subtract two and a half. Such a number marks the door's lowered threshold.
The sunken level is 18.7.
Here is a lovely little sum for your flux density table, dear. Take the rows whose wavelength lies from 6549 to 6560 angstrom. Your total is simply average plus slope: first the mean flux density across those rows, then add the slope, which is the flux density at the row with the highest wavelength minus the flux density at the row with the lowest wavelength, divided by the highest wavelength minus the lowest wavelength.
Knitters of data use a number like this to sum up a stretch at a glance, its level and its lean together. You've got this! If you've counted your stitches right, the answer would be 21.0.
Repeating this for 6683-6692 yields 21.9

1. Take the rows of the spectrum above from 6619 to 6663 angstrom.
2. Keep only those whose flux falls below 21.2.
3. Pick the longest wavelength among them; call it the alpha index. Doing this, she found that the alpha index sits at 6659.33 angstrom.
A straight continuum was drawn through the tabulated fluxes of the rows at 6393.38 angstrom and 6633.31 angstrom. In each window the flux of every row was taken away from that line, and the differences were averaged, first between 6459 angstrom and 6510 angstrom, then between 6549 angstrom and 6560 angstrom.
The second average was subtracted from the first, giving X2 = -1.7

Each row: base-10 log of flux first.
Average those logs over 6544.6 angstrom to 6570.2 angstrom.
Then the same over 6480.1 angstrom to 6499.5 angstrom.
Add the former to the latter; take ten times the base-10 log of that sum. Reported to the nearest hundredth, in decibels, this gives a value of 4.21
